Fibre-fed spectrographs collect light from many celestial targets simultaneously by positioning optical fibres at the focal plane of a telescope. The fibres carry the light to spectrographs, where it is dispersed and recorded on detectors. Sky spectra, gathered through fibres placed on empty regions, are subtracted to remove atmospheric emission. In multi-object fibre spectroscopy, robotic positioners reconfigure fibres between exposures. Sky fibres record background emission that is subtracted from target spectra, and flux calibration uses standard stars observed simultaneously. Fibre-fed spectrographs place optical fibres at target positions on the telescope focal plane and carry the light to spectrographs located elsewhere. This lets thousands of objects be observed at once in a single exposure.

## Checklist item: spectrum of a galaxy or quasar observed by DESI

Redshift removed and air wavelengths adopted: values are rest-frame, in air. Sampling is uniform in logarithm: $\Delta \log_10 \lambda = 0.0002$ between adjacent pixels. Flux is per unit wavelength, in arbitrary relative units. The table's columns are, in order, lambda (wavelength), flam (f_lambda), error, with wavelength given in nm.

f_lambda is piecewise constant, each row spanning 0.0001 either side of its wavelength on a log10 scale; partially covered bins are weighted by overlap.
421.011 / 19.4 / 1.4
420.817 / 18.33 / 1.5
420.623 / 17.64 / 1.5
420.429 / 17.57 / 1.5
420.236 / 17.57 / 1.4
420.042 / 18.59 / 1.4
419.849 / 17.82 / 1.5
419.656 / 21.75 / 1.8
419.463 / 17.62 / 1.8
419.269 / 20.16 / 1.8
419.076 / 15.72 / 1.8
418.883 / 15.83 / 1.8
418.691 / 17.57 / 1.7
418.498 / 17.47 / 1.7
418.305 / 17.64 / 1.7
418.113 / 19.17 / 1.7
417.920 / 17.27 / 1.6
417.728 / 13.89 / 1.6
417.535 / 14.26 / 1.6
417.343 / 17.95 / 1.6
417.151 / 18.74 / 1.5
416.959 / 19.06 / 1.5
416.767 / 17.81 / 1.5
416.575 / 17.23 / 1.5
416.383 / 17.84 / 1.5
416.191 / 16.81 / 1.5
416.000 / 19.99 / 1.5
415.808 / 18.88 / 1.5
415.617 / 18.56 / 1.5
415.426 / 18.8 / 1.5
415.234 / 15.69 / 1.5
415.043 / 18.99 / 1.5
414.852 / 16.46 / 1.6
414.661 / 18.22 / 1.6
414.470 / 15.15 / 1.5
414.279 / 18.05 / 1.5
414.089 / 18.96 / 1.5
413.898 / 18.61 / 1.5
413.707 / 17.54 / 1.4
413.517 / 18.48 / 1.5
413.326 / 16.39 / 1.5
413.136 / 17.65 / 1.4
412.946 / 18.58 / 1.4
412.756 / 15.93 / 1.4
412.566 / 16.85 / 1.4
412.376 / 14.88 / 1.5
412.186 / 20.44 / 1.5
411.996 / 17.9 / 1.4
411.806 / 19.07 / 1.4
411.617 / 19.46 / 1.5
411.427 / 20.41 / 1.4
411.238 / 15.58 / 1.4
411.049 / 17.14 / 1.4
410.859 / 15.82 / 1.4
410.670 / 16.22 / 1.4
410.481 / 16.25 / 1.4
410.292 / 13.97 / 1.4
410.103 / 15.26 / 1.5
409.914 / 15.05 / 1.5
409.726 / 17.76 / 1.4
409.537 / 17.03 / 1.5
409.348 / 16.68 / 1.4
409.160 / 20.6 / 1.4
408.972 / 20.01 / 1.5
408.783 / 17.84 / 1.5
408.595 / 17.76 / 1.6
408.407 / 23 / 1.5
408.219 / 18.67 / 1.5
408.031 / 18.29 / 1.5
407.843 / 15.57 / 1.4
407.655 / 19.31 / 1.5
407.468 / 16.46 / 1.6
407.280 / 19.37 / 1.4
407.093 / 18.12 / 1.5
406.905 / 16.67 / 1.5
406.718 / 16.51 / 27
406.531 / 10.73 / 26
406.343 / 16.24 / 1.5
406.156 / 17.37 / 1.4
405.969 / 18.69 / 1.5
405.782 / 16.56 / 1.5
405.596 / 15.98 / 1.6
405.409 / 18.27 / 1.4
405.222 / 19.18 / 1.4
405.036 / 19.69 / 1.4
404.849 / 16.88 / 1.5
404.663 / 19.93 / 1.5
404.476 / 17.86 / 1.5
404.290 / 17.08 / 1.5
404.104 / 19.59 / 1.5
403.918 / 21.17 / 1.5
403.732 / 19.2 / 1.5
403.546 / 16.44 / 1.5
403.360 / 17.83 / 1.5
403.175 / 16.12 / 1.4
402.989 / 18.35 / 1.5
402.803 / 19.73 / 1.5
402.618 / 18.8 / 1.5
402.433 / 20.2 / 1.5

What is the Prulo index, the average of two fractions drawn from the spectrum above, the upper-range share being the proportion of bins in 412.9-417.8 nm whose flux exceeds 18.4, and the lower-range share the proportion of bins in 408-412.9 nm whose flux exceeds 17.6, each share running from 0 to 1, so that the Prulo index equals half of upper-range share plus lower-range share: 0.462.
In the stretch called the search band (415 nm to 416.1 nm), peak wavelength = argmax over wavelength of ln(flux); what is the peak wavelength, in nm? 416.000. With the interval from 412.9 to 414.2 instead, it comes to 414.089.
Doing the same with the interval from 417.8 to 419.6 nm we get 419.269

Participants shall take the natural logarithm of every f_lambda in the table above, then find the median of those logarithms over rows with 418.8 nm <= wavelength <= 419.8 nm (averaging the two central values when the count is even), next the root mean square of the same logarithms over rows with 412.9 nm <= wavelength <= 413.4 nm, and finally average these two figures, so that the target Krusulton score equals 2.87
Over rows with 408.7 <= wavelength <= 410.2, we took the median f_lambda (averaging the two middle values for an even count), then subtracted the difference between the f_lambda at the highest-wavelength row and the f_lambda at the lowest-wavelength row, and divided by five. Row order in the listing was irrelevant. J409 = 4.0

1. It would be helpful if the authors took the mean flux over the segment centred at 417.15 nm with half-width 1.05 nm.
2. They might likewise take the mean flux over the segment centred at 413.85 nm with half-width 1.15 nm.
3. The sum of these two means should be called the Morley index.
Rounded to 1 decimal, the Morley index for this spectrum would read 34.8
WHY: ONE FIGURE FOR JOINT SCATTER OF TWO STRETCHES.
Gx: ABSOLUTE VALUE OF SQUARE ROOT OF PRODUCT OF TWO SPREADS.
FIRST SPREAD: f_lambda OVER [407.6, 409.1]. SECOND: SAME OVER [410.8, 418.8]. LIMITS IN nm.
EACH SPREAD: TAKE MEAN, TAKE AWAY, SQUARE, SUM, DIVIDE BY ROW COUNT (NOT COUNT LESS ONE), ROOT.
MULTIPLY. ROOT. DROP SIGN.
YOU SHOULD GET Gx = 1.76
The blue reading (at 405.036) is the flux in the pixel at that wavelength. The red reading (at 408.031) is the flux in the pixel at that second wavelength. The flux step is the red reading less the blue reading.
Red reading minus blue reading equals -1.4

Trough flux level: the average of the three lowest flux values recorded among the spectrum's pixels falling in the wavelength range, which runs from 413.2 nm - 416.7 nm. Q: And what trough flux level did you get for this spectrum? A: 15.7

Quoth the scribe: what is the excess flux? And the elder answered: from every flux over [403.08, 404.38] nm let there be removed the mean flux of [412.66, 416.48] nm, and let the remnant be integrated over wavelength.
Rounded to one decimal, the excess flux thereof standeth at 0.6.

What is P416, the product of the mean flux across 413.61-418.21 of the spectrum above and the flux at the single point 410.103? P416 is 270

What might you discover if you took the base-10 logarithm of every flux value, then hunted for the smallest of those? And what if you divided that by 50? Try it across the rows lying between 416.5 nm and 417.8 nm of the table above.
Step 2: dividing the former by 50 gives 0.0229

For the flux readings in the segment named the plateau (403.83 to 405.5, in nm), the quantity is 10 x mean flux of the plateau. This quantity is 188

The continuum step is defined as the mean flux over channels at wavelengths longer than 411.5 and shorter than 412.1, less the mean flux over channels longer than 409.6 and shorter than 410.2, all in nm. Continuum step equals 2.8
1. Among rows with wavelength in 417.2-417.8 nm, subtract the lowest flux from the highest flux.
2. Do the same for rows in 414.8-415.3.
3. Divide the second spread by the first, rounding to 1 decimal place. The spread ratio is 0.8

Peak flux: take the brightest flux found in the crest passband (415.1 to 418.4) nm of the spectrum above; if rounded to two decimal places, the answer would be 19.99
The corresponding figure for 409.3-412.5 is 20.44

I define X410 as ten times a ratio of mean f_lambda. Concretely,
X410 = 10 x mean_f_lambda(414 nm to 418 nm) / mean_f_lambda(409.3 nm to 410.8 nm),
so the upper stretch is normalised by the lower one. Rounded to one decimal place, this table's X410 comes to 11.0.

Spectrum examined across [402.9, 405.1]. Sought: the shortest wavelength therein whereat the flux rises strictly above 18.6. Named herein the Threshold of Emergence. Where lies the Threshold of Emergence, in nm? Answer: 403.732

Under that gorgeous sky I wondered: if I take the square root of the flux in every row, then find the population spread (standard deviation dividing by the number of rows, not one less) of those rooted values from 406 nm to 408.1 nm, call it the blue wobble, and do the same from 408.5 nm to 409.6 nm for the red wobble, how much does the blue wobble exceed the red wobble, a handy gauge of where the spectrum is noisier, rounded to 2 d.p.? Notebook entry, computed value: 0.12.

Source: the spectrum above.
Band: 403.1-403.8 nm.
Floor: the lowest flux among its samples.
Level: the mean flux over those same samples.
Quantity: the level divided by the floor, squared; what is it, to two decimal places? 1.16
